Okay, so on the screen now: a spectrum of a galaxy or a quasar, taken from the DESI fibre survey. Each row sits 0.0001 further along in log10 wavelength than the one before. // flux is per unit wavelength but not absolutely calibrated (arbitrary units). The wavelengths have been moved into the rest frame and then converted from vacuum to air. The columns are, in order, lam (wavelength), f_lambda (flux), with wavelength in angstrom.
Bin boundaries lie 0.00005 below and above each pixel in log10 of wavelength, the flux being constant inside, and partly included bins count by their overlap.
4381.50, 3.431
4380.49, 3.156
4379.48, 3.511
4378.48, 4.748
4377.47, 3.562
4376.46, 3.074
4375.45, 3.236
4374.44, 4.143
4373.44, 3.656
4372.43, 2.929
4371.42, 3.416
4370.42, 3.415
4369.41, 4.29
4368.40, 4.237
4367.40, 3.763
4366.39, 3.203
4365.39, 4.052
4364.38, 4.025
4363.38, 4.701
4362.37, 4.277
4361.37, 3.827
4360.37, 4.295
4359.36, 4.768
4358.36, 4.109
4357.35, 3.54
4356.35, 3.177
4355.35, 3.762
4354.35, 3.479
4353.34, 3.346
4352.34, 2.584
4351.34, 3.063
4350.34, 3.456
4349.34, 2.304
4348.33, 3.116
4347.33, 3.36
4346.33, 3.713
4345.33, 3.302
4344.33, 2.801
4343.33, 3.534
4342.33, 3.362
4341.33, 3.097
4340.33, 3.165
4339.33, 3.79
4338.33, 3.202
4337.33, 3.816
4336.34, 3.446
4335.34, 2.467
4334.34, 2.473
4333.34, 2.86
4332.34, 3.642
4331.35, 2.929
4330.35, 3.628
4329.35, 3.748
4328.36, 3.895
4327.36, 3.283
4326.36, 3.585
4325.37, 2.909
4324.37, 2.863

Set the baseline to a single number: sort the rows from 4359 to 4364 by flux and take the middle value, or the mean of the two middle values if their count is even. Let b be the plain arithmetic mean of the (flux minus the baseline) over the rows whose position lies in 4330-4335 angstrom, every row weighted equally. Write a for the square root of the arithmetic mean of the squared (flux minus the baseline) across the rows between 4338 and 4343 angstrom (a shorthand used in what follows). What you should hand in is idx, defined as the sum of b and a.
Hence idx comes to -0.19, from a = 1.00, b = -1.2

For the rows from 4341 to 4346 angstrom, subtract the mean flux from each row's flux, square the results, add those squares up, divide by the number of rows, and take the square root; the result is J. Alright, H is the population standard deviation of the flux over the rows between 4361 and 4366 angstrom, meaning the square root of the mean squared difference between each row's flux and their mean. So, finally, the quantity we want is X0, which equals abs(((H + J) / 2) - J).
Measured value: 0.024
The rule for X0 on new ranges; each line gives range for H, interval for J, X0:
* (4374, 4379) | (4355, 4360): 0.038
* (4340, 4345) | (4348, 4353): 0.080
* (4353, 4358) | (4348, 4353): 0.107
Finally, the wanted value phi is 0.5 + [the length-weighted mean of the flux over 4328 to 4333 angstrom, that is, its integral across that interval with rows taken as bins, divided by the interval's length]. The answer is 4.0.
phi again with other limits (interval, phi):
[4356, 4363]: 4.5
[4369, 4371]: 4.3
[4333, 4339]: 3.6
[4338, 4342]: 3.8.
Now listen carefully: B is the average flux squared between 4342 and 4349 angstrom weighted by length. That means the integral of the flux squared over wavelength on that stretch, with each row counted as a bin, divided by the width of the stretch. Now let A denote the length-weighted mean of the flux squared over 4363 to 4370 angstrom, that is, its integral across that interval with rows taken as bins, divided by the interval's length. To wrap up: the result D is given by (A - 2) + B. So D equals 25.2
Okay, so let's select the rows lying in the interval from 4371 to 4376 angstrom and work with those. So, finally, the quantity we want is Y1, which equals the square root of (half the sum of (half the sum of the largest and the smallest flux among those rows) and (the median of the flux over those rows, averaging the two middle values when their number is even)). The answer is 1.86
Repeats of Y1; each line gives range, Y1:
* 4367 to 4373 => 1.90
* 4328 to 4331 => 1.94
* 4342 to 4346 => 1.80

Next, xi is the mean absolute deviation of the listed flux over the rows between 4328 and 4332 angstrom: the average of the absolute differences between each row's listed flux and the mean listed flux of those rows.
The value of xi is 0.31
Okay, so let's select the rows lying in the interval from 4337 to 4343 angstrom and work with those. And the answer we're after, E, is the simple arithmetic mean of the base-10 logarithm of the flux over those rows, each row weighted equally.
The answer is 0.53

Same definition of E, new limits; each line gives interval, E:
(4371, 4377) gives 0.53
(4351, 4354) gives 0.47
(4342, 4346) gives 0.51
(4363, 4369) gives 0.60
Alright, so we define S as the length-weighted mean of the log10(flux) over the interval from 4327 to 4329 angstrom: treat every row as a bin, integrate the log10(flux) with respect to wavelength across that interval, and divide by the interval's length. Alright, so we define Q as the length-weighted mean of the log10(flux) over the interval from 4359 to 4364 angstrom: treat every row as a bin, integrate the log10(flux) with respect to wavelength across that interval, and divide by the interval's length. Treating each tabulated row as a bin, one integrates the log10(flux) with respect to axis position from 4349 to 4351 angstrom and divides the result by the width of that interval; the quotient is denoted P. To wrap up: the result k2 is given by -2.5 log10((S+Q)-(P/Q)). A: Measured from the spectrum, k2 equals 0.8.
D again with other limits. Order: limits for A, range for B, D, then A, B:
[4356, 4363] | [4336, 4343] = 26.2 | 16.5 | 11.7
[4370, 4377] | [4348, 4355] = 19.3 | 11.8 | 9.6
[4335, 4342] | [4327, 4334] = 20.9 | 11.1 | 11.8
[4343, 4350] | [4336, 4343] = 19.9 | 10.2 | 11.7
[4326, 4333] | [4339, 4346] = 21.4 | 12.4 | 10.9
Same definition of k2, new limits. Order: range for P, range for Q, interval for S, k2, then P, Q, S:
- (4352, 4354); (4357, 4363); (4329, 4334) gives 1.1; 0.48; 0.62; 0.518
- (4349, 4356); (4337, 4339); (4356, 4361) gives 1.6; 0.50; 0.54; 0.598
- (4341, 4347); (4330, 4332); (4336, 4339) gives 3.2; 0.52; 0.51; 0.545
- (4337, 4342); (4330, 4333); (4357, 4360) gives 2.2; 0.53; 0.52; 0.616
